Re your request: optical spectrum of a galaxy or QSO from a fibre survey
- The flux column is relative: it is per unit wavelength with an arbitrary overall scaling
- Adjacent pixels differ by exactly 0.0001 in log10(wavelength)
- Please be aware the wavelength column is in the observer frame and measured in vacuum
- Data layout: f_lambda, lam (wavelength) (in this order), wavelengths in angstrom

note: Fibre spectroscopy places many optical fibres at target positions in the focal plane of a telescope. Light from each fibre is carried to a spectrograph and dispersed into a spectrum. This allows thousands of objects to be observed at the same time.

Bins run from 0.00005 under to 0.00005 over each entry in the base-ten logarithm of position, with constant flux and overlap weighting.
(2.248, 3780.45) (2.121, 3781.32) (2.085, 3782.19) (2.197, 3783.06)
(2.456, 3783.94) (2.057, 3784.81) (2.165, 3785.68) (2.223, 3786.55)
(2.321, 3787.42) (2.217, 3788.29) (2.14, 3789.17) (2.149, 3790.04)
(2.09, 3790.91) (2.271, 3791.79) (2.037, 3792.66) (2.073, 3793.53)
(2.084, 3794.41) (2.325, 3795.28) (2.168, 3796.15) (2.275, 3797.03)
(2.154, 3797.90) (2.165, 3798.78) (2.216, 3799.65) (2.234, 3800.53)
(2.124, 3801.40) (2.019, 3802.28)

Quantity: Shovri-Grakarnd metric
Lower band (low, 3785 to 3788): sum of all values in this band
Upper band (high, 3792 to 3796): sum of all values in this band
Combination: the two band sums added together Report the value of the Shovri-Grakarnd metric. 15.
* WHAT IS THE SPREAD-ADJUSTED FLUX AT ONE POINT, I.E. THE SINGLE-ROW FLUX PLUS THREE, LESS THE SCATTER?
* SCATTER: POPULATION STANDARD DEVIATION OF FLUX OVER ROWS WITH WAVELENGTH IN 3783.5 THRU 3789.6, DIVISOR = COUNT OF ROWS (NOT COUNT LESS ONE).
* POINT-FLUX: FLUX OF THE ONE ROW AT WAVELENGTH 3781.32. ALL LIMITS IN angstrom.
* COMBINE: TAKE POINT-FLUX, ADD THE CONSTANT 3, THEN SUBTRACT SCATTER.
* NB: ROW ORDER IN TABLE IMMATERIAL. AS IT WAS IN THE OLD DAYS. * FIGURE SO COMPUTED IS 5.00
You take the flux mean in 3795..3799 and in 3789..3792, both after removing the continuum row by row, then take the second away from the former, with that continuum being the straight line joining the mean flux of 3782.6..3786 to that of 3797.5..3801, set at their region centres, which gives 0.07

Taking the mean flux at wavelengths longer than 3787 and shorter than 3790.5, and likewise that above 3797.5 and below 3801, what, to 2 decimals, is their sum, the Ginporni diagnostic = 4.40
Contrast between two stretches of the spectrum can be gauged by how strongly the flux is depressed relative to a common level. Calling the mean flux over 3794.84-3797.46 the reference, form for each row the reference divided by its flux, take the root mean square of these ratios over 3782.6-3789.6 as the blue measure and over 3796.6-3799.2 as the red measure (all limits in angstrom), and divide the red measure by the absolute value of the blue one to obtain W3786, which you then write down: 1.01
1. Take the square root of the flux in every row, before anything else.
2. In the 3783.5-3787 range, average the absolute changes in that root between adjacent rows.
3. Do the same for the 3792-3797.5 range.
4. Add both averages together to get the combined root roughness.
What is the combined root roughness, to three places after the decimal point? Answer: 0.100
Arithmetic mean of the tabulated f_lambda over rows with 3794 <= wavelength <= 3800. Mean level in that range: 2.20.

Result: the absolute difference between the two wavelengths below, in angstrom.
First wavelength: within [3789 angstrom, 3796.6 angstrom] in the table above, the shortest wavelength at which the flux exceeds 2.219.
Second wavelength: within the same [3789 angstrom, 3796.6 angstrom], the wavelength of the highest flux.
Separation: 3.5 angstrom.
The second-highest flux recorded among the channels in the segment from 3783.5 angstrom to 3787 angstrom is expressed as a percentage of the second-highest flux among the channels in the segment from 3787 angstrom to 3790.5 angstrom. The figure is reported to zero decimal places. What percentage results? 100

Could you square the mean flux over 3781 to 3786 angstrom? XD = 4.753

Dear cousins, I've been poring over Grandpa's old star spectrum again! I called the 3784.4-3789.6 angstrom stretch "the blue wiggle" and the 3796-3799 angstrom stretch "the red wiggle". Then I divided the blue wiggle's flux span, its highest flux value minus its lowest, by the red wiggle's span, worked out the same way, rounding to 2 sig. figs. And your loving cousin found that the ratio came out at 2.2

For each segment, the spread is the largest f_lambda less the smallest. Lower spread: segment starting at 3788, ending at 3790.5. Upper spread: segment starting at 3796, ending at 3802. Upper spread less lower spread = 0.07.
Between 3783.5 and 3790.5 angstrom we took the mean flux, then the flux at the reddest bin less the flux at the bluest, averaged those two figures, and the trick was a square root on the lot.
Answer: 0.98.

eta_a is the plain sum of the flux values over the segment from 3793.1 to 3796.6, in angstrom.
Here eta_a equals 8.65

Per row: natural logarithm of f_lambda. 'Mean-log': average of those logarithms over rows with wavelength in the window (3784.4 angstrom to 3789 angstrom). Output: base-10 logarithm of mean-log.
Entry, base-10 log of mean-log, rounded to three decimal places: -0.105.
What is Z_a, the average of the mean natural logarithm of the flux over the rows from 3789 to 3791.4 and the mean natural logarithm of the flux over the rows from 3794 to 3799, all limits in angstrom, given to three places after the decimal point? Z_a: 0.770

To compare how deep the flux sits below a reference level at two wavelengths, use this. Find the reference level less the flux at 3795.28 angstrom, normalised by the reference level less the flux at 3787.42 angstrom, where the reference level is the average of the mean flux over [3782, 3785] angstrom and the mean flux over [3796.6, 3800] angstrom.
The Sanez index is 1.0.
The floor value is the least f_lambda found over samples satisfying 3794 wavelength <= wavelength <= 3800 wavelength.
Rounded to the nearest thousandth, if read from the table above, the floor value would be 2.084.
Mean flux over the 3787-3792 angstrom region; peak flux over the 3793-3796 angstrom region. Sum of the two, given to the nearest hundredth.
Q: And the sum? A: 4.52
